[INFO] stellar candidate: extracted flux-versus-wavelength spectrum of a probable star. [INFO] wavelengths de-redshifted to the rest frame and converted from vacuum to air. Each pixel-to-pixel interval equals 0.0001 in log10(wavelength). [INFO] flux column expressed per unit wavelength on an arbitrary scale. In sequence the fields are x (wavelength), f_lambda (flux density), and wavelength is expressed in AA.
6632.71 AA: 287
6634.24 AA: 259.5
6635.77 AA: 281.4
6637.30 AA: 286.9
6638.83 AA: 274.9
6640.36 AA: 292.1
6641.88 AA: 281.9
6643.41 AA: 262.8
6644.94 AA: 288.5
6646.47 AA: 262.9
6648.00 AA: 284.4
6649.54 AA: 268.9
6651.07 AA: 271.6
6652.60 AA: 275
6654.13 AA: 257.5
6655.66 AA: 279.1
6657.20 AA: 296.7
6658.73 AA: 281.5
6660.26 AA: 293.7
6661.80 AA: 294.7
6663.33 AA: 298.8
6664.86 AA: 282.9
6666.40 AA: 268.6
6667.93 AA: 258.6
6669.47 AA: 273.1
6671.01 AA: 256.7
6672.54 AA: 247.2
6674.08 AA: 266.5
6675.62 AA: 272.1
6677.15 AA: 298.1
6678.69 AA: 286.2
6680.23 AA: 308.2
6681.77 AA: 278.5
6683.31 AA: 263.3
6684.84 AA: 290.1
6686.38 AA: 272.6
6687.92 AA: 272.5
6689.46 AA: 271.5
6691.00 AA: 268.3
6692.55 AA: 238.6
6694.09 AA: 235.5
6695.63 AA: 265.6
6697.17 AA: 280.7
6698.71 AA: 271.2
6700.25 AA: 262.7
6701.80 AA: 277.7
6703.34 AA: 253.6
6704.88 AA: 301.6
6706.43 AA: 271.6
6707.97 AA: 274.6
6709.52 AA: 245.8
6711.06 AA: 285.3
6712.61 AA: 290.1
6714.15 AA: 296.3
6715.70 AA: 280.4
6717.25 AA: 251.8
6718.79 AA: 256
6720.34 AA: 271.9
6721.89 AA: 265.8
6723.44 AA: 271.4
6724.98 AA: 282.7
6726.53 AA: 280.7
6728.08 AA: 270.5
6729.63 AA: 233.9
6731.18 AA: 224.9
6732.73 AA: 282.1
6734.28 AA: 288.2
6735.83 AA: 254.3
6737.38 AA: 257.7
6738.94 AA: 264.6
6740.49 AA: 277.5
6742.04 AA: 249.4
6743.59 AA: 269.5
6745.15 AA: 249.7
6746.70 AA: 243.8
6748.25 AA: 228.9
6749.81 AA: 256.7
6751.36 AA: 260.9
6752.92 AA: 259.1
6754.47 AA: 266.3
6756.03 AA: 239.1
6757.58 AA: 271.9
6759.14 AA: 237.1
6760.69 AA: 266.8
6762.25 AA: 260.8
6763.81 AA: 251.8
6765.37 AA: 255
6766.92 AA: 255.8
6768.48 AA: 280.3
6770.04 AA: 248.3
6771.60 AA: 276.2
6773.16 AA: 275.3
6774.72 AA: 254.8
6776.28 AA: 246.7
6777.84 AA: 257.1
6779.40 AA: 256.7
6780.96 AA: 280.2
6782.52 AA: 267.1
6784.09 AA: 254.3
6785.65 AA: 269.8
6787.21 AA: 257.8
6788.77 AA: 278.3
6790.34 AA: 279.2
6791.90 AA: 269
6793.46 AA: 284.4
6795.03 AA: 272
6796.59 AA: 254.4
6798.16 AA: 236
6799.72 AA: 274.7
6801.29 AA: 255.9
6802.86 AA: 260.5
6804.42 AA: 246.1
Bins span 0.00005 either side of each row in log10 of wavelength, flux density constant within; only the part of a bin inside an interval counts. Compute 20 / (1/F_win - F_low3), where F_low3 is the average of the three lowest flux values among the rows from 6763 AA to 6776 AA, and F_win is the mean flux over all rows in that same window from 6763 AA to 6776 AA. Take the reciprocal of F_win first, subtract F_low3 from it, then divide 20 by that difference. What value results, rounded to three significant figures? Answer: -0.0795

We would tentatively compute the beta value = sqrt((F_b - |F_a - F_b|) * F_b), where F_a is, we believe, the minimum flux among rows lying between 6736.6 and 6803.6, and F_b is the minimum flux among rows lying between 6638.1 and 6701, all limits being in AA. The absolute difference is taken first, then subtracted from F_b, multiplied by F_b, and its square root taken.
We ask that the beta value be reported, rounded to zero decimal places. 232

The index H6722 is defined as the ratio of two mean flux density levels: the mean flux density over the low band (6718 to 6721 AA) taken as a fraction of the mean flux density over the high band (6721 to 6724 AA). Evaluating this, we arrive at 0.98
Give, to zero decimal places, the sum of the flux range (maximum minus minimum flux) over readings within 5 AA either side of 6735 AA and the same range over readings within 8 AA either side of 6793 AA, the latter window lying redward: 112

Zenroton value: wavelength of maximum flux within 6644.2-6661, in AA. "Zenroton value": 6657.20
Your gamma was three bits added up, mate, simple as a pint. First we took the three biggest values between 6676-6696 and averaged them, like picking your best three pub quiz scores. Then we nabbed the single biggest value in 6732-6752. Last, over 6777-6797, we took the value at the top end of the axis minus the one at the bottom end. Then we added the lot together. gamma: 584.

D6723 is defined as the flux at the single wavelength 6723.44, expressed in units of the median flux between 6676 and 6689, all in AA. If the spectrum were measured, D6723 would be 0.961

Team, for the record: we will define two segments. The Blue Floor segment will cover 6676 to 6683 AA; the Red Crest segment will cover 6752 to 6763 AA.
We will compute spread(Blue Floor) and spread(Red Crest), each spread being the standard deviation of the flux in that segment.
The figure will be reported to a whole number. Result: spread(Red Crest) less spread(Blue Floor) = 1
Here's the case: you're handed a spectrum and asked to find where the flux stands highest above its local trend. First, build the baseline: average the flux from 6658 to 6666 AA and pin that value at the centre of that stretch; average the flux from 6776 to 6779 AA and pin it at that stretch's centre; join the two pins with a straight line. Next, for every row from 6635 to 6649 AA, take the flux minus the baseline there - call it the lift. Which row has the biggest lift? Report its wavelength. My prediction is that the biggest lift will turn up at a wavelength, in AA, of 6640.36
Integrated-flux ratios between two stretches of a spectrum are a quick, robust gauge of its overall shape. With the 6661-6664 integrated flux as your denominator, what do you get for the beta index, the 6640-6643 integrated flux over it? 0.96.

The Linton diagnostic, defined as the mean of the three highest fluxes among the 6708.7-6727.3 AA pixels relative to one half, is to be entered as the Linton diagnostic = 581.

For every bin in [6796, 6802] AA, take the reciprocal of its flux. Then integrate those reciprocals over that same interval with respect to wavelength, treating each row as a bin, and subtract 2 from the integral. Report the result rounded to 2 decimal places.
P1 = -1.98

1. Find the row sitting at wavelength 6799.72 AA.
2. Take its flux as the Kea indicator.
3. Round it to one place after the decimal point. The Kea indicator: 274.7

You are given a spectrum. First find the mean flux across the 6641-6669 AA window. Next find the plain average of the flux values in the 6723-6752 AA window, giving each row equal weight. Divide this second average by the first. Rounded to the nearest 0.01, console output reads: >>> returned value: 0.94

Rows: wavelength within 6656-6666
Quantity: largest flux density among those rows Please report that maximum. 298.8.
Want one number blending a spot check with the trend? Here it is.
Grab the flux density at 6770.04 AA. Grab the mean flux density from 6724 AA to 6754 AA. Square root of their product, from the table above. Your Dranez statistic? 254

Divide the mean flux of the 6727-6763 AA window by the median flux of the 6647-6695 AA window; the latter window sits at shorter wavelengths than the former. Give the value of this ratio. 0.94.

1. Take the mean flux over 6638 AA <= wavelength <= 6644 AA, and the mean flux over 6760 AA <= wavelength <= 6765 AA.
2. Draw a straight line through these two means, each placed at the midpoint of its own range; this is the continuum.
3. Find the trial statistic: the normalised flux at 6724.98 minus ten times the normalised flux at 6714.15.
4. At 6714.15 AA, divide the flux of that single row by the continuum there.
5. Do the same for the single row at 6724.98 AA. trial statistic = -10.0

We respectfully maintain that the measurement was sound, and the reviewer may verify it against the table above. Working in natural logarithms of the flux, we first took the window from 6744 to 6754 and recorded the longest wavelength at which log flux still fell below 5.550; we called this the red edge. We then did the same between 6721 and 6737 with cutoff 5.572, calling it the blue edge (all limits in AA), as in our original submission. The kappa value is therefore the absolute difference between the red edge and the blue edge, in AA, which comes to 14.0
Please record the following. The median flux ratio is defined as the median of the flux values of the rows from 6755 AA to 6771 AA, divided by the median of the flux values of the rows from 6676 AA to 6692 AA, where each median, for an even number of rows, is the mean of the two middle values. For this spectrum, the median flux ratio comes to 0.93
